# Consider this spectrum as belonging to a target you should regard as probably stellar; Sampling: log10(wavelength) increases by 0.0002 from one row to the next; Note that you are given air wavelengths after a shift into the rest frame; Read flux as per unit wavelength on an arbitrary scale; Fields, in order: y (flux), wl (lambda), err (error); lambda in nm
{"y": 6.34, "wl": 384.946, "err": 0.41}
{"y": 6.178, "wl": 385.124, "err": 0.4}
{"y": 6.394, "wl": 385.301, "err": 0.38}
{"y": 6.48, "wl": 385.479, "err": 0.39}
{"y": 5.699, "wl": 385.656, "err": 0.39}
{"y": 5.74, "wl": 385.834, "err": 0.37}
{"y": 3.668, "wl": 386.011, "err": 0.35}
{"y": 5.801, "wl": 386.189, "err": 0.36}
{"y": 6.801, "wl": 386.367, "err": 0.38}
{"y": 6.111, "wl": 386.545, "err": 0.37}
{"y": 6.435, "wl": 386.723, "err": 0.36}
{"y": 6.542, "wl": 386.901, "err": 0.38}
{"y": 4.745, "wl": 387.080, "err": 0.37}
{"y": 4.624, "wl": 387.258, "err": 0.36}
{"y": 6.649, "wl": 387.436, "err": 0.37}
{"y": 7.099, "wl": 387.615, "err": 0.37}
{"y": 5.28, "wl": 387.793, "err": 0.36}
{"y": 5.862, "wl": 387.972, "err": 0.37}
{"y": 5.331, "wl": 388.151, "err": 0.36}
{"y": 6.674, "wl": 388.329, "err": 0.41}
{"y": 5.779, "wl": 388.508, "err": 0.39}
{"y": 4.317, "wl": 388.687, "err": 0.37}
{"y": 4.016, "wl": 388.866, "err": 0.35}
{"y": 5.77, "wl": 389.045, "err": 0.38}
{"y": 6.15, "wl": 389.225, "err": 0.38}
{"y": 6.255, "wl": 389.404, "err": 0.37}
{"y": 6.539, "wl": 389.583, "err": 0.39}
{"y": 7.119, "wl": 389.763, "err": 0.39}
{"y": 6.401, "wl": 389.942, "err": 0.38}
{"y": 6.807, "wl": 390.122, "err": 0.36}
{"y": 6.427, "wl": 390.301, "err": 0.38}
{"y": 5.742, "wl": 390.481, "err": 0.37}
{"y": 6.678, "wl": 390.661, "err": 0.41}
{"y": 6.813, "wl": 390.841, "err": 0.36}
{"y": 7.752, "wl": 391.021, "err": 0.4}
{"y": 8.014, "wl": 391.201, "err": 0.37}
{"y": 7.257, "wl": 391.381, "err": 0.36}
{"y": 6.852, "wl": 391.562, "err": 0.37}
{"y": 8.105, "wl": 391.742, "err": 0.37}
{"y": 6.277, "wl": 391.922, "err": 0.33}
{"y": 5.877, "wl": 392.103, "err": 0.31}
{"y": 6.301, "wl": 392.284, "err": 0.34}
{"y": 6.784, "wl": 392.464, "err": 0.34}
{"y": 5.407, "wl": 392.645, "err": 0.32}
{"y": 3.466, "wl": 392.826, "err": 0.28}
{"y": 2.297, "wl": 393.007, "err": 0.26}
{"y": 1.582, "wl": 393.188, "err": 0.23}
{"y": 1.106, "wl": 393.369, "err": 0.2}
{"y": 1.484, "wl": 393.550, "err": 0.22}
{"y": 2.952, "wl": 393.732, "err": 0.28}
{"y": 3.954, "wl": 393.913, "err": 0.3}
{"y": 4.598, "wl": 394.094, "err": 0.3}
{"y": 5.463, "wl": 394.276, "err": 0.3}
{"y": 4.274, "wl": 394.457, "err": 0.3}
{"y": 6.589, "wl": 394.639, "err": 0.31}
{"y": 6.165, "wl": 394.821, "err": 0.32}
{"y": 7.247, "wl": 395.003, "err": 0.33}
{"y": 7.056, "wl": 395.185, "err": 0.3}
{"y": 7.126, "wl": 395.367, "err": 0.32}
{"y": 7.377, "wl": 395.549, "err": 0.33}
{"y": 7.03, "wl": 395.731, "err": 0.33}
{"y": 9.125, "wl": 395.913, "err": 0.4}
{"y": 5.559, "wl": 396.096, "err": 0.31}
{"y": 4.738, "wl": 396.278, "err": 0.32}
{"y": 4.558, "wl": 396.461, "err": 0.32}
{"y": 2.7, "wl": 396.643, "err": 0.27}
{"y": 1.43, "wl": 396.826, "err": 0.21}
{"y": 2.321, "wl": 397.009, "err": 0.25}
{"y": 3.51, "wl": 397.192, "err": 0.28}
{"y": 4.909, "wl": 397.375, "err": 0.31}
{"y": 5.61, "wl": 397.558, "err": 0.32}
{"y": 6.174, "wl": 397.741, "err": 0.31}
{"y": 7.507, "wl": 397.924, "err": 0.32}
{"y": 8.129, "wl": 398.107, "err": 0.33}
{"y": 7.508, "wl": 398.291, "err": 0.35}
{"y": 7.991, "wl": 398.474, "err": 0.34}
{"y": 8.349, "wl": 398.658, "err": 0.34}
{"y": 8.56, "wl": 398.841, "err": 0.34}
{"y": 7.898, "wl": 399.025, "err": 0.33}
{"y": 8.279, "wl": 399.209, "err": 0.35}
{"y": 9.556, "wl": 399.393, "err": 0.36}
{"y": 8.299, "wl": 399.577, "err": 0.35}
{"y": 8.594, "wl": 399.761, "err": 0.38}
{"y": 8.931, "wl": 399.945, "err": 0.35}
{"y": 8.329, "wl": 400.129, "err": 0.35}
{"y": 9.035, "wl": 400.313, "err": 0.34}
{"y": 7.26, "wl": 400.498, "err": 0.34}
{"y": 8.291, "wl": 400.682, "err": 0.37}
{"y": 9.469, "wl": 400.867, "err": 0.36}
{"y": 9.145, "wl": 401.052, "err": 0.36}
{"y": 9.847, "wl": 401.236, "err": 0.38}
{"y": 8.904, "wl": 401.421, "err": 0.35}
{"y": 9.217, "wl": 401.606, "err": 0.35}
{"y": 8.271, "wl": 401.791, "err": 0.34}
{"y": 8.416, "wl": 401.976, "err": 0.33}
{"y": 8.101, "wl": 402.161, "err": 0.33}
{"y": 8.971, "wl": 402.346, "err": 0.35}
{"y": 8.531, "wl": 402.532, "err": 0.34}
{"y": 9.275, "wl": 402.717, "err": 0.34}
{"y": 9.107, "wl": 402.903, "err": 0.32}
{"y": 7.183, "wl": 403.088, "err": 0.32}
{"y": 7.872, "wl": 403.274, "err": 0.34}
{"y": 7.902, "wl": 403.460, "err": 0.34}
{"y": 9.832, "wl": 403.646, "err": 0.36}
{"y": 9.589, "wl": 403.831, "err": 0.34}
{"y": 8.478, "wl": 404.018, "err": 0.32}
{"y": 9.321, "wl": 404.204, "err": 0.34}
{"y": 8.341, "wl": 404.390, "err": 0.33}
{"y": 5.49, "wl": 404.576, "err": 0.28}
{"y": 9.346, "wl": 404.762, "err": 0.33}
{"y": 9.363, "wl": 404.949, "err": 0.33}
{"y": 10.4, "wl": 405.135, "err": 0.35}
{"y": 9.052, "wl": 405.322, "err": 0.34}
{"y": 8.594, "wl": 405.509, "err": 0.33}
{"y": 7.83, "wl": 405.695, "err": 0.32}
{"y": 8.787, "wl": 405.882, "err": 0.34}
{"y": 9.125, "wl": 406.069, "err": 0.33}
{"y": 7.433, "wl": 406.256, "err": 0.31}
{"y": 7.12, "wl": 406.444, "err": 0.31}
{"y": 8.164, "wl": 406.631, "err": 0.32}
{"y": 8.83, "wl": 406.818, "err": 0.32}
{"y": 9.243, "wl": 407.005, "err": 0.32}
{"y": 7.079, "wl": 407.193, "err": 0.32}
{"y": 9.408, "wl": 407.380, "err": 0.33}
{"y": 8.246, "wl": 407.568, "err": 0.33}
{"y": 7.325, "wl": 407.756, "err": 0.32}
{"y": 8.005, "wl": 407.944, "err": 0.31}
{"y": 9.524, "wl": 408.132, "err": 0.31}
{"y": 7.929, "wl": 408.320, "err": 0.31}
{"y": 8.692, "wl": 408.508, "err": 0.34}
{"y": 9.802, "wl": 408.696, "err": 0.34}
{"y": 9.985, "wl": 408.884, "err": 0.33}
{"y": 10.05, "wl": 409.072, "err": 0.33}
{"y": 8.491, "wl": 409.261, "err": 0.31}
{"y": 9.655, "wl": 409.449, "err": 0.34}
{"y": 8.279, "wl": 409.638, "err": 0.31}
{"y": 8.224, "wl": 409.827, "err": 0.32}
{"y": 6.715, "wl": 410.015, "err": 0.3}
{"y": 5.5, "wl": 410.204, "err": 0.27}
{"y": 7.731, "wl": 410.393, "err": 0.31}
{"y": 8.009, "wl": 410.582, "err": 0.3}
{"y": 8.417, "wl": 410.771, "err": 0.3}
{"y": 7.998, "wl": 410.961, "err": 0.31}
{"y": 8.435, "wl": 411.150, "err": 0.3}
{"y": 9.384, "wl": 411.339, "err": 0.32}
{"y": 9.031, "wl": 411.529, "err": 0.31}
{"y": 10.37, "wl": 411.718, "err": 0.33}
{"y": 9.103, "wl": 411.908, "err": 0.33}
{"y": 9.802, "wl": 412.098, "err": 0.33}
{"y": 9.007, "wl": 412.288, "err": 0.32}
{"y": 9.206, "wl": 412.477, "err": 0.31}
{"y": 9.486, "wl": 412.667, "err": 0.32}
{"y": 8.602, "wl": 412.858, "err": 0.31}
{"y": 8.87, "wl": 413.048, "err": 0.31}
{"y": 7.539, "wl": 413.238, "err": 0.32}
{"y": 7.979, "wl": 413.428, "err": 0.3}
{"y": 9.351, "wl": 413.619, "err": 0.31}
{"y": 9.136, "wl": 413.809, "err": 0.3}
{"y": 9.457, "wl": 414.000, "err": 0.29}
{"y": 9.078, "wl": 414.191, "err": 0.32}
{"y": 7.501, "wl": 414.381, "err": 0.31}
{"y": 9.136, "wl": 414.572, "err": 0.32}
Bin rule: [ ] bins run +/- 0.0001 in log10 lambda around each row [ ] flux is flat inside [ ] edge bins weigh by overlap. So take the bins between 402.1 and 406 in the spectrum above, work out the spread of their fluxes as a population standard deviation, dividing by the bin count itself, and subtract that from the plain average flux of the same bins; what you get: 8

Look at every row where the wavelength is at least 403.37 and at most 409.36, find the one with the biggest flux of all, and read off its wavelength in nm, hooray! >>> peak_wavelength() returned 405.135 nm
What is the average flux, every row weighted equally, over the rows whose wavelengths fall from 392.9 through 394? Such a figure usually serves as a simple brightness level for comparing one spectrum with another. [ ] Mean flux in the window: 2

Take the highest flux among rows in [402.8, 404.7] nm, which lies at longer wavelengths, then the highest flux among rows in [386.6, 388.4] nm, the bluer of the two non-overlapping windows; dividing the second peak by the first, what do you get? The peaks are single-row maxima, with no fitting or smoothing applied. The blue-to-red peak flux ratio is 0.72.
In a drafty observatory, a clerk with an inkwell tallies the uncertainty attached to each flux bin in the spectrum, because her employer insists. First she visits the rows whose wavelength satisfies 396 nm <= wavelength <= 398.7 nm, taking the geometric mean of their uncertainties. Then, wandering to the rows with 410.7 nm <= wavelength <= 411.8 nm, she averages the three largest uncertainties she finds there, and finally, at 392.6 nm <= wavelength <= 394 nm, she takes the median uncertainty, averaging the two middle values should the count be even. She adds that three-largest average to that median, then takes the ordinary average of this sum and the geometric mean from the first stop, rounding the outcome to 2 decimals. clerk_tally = 0.45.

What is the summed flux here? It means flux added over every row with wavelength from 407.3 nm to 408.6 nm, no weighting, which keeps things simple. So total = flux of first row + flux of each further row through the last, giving 59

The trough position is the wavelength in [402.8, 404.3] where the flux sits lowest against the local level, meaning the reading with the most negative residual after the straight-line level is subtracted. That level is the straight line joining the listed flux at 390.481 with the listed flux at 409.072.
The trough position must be 403.088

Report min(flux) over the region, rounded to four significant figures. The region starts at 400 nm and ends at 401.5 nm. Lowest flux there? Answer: 7.260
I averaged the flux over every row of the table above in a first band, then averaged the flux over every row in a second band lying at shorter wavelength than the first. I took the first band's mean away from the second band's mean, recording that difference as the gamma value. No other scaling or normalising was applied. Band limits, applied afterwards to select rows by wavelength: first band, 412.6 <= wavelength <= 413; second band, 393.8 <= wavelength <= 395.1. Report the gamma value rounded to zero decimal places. -4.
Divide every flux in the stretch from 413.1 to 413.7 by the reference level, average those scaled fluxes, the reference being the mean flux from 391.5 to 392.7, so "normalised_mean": 1.27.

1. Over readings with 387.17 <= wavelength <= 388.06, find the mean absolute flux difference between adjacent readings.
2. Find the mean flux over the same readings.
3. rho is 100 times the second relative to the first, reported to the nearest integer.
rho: 484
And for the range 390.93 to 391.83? 1135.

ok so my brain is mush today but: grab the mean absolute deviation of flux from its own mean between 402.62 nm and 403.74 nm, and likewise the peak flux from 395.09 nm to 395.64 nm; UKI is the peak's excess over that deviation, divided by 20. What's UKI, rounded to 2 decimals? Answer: 0.33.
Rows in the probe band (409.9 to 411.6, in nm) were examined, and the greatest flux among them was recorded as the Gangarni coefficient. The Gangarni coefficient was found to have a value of 9.384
